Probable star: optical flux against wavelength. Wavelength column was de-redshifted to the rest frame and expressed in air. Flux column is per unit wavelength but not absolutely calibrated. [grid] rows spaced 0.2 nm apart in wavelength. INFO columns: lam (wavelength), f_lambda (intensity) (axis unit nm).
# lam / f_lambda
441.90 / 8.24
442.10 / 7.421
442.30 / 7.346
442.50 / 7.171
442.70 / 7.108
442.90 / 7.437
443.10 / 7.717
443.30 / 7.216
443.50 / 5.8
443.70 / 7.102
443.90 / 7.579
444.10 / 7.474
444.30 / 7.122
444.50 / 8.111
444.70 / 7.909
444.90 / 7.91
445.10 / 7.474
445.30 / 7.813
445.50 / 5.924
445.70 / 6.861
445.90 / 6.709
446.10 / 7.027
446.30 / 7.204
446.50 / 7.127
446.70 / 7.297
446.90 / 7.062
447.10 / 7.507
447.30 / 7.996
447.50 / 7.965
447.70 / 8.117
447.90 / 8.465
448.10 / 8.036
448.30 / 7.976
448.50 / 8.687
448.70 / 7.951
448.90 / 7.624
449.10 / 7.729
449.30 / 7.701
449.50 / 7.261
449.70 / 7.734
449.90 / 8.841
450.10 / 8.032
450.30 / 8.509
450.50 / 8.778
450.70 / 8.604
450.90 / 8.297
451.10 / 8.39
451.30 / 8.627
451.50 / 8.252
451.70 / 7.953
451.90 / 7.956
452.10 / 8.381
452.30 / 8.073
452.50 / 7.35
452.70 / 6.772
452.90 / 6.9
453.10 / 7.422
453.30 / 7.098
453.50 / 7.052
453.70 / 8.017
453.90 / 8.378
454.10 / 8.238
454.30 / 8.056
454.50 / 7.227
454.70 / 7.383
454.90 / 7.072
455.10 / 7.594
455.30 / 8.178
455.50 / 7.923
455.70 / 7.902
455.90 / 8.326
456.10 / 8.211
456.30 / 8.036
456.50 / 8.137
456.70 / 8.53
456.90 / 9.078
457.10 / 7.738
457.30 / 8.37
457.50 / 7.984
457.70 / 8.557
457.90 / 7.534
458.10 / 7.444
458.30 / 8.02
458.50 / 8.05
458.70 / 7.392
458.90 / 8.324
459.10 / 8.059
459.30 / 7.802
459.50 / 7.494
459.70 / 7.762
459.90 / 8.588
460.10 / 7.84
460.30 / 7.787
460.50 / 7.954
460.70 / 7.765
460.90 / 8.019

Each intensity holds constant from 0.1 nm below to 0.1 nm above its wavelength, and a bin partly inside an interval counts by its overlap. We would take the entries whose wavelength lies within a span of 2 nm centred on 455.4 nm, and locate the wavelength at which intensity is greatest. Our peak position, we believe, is 455.90 nm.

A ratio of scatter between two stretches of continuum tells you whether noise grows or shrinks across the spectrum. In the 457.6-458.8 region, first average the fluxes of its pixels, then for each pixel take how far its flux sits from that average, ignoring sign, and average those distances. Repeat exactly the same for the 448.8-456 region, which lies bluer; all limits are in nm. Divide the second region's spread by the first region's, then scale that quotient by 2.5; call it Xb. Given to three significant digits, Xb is 3.05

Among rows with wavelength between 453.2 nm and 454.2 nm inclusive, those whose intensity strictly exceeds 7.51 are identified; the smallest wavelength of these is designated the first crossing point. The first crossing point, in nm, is 453.70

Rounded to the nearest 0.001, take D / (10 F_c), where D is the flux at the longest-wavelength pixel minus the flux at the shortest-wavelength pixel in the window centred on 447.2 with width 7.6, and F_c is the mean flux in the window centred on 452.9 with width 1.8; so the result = 0.034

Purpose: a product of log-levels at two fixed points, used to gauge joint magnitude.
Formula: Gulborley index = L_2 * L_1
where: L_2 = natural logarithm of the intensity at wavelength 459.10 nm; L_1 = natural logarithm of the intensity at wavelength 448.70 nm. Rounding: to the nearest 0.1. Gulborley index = 4.3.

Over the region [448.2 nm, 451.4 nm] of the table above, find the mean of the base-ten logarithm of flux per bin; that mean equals 0.912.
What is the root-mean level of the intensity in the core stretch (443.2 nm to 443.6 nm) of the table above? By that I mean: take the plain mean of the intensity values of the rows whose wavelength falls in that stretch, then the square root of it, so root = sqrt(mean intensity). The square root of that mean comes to 2.55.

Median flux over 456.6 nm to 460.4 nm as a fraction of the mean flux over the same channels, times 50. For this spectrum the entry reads 49.8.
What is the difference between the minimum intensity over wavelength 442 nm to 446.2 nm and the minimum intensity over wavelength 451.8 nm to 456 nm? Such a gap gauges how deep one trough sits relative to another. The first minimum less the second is -1.0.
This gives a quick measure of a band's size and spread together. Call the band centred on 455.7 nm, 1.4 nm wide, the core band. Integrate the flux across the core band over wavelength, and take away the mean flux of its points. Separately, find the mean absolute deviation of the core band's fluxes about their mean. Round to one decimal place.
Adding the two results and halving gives 1.7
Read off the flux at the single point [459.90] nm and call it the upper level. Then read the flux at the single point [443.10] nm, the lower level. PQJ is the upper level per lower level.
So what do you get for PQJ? 1.11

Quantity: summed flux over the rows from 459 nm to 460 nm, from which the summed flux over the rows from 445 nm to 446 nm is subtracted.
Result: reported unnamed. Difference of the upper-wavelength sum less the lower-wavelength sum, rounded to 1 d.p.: 4.9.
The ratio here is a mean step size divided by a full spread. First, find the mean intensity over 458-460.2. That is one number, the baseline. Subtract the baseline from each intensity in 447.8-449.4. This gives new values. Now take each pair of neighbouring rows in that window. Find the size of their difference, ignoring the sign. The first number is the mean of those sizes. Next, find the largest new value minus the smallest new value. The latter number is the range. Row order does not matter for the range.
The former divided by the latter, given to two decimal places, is 0.32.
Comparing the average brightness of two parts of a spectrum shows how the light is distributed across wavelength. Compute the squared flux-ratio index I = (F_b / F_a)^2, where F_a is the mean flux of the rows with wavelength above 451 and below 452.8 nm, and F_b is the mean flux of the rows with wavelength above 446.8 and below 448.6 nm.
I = 1.00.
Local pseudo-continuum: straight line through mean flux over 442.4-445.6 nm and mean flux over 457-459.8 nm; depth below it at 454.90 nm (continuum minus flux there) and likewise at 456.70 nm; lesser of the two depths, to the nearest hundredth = -0.70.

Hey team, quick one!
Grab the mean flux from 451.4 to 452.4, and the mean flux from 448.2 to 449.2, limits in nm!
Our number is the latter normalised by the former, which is 0.98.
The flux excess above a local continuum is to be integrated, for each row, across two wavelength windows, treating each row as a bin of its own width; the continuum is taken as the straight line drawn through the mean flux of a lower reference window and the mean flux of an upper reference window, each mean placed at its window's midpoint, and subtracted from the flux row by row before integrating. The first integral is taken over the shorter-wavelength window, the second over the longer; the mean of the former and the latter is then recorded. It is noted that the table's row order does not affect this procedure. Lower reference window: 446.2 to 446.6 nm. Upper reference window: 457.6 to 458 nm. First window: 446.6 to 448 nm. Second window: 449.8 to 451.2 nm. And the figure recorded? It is 1.08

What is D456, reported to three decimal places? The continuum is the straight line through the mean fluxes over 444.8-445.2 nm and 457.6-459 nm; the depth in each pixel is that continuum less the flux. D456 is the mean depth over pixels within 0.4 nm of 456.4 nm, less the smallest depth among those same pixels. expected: 0.297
